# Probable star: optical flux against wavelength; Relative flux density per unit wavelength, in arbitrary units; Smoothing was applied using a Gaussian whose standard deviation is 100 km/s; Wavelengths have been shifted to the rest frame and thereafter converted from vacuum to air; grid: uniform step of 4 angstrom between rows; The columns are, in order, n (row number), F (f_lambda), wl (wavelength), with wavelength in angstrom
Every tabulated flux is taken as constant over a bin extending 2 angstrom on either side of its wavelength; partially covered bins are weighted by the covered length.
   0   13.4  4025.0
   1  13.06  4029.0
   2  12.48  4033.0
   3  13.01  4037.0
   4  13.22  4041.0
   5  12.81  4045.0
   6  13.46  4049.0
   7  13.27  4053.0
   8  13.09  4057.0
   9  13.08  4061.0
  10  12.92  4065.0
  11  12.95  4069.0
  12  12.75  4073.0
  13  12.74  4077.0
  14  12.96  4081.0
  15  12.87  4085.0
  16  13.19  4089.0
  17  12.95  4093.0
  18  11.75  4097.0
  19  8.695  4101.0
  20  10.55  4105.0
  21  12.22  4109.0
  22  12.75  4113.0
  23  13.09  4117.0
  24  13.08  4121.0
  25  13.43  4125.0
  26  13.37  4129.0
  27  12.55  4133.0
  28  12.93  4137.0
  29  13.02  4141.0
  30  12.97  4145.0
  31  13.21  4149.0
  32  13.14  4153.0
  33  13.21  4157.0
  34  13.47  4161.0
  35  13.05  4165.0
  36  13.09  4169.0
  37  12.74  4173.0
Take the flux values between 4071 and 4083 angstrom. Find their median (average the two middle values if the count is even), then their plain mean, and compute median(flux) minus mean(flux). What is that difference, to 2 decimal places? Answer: -0.07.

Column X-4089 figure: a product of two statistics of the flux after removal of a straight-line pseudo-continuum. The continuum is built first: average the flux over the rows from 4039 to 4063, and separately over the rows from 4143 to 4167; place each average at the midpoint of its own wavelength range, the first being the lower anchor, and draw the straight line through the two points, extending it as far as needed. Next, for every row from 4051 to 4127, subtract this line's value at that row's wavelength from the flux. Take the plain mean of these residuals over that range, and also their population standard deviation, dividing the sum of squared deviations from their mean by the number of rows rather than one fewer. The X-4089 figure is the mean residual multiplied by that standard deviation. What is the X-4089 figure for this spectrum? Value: -0.69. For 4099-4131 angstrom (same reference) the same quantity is -1.60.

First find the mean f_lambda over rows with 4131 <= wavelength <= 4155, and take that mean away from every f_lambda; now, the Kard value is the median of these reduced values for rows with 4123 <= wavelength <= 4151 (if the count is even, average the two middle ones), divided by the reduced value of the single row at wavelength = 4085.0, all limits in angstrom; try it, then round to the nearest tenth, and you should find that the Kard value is -0.5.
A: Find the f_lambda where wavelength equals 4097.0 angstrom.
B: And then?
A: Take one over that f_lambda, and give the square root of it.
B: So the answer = 0.292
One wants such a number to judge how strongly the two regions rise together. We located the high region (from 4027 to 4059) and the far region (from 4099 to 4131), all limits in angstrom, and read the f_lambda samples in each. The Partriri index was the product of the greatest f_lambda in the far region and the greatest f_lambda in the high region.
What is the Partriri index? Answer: 180.8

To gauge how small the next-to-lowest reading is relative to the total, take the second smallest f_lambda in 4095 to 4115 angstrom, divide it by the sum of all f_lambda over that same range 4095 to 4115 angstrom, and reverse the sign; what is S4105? -0.189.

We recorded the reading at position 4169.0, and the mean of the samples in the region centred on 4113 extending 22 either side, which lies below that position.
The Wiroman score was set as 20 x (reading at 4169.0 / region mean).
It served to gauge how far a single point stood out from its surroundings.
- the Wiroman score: 21.4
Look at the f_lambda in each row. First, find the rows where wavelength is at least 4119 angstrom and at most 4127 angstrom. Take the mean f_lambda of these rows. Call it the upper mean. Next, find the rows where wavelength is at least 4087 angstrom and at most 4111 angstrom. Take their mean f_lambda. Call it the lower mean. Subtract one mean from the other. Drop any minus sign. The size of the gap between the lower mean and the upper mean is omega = 1.7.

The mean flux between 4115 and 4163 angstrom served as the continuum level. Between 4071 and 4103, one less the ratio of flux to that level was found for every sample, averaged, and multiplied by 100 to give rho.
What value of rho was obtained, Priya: 6.74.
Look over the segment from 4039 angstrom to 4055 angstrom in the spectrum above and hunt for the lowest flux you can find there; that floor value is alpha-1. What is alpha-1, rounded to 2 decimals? 12.81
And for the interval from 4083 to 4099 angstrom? 11.75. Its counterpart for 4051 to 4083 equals 12.74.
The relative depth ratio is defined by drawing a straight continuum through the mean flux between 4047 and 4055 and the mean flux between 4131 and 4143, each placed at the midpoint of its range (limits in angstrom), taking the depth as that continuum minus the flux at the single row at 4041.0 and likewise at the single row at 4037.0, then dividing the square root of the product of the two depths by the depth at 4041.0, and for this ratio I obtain 1.5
